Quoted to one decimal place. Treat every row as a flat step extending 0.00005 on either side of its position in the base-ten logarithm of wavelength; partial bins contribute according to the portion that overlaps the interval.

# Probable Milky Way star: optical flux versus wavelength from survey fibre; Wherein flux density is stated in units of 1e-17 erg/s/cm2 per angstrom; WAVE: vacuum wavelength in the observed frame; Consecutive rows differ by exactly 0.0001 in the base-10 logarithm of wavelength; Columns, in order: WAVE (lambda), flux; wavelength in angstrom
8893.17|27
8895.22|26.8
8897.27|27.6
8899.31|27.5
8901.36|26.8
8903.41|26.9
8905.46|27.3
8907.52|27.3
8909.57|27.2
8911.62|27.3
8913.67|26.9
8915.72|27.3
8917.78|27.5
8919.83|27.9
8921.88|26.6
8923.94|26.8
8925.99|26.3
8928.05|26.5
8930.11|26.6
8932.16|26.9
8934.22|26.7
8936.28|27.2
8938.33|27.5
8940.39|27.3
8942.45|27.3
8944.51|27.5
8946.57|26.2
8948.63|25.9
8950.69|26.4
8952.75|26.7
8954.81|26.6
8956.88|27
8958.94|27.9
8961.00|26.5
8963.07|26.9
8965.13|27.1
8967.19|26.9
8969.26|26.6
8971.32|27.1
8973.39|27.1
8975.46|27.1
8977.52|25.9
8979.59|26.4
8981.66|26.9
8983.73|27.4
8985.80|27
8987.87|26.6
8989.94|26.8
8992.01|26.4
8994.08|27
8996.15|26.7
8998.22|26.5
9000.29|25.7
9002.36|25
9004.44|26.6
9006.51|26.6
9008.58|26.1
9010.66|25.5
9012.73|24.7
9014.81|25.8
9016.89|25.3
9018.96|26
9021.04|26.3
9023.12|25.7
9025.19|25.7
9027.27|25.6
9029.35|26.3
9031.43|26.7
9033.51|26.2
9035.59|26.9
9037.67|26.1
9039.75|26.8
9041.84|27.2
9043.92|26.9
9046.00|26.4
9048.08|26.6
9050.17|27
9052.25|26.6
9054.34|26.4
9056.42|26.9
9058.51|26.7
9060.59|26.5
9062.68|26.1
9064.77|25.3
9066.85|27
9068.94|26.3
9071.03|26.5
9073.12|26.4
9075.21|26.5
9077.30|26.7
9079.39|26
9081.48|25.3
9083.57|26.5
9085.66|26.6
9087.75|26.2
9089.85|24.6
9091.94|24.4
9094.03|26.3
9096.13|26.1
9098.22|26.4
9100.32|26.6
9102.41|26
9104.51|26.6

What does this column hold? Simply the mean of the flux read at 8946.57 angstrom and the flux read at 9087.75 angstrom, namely 26.2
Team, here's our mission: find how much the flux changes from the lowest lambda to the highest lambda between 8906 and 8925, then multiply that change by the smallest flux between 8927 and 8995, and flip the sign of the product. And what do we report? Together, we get 13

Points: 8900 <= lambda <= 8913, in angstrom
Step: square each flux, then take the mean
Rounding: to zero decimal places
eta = 736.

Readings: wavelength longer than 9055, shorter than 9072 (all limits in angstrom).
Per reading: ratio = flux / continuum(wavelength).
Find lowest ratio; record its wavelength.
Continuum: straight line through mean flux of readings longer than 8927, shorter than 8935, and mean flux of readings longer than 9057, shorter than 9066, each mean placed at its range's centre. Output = 9064.77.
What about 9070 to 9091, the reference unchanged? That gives 9089.85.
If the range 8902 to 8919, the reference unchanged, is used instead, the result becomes 8903.41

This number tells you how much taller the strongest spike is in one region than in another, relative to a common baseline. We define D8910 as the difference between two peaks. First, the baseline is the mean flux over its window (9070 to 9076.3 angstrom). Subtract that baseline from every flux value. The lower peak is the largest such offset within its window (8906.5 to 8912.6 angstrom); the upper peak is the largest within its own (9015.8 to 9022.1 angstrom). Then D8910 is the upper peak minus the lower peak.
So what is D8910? -1.0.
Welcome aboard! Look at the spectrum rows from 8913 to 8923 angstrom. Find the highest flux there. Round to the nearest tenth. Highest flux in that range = 27.9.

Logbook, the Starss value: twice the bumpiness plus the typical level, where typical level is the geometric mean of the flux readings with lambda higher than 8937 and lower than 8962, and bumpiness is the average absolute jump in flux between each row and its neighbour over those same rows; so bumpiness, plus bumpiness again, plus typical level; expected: 27.9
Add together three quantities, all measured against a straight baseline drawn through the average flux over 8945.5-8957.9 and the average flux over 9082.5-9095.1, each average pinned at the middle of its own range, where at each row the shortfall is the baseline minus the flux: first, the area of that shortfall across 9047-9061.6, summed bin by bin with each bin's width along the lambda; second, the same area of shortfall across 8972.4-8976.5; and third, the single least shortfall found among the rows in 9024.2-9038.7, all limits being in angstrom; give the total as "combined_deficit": -14.6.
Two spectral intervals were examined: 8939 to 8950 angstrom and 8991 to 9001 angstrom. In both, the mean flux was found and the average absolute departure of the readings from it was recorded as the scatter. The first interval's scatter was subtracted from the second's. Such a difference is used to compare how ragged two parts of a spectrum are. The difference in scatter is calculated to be -0.3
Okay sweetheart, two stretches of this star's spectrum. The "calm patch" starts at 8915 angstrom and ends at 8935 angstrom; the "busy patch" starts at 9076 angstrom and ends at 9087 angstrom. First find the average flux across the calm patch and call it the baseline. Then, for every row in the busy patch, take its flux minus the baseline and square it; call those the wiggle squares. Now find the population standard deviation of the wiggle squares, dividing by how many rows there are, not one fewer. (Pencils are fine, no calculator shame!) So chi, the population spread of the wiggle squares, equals 1.0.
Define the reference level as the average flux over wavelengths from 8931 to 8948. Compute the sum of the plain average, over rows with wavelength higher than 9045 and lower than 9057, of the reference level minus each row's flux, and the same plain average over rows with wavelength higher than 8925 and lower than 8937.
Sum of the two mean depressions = 0.8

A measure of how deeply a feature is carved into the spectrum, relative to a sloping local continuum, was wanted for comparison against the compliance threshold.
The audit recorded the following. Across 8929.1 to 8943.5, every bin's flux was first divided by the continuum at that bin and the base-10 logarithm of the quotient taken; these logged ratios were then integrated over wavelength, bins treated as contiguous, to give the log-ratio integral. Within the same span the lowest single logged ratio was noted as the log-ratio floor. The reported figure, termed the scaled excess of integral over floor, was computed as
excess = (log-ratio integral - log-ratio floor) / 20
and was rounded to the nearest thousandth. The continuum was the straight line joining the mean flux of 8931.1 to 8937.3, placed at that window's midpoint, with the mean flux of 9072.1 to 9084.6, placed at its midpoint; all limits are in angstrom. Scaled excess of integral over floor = 0.002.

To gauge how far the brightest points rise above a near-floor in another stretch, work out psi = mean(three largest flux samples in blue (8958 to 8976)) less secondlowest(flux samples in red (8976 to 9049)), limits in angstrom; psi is 2.4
